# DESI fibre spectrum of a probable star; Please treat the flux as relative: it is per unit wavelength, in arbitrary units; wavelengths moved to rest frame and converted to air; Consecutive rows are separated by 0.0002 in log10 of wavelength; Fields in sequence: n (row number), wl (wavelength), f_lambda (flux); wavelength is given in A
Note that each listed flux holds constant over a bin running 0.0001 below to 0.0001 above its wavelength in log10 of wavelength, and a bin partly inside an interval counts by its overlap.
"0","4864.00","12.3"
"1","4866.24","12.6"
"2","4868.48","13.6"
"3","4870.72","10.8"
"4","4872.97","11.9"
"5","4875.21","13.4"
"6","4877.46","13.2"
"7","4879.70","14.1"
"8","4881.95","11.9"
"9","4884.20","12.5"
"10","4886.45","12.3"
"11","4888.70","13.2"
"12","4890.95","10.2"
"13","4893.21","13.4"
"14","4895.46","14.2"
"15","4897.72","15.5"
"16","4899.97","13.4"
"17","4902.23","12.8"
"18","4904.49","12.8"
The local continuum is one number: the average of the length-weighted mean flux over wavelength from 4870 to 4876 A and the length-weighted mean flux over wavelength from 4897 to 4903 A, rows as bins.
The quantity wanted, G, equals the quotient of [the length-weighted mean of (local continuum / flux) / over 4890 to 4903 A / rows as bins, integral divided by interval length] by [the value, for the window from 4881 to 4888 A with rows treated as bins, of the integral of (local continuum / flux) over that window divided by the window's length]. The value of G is 0.939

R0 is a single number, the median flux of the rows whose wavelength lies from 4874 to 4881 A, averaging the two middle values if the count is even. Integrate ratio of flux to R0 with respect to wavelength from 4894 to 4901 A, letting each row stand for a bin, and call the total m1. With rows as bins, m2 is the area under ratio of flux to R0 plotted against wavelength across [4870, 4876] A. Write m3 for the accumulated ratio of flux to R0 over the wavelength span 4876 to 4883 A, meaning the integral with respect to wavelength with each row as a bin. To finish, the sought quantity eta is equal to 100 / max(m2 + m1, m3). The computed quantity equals 7.8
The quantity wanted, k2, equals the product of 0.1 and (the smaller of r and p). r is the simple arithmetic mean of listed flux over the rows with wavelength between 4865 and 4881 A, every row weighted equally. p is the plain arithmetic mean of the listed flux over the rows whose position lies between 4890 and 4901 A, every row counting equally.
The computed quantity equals 1.28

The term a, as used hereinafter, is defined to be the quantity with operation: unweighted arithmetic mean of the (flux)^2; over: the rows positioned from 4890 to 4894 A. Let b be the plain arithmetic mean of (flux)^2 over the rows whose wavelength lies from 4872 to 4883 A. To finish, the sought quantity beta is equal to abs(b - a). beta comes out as 25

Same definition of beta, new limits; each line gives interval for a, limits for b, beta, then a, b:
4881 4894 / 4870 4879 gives 2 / 151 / 153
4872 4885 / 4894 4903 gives 31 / 165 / 196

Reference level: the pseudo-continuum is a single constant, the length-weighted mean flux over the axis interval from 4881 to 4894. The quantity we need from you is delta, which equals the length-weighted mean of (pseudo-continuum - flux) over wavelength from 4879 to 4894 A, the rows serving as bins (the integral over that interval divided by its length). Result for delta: -0.2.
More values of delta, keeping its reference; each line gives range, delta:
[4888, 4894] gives 0.1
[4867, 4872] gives 0.0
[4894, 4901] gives -2.1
